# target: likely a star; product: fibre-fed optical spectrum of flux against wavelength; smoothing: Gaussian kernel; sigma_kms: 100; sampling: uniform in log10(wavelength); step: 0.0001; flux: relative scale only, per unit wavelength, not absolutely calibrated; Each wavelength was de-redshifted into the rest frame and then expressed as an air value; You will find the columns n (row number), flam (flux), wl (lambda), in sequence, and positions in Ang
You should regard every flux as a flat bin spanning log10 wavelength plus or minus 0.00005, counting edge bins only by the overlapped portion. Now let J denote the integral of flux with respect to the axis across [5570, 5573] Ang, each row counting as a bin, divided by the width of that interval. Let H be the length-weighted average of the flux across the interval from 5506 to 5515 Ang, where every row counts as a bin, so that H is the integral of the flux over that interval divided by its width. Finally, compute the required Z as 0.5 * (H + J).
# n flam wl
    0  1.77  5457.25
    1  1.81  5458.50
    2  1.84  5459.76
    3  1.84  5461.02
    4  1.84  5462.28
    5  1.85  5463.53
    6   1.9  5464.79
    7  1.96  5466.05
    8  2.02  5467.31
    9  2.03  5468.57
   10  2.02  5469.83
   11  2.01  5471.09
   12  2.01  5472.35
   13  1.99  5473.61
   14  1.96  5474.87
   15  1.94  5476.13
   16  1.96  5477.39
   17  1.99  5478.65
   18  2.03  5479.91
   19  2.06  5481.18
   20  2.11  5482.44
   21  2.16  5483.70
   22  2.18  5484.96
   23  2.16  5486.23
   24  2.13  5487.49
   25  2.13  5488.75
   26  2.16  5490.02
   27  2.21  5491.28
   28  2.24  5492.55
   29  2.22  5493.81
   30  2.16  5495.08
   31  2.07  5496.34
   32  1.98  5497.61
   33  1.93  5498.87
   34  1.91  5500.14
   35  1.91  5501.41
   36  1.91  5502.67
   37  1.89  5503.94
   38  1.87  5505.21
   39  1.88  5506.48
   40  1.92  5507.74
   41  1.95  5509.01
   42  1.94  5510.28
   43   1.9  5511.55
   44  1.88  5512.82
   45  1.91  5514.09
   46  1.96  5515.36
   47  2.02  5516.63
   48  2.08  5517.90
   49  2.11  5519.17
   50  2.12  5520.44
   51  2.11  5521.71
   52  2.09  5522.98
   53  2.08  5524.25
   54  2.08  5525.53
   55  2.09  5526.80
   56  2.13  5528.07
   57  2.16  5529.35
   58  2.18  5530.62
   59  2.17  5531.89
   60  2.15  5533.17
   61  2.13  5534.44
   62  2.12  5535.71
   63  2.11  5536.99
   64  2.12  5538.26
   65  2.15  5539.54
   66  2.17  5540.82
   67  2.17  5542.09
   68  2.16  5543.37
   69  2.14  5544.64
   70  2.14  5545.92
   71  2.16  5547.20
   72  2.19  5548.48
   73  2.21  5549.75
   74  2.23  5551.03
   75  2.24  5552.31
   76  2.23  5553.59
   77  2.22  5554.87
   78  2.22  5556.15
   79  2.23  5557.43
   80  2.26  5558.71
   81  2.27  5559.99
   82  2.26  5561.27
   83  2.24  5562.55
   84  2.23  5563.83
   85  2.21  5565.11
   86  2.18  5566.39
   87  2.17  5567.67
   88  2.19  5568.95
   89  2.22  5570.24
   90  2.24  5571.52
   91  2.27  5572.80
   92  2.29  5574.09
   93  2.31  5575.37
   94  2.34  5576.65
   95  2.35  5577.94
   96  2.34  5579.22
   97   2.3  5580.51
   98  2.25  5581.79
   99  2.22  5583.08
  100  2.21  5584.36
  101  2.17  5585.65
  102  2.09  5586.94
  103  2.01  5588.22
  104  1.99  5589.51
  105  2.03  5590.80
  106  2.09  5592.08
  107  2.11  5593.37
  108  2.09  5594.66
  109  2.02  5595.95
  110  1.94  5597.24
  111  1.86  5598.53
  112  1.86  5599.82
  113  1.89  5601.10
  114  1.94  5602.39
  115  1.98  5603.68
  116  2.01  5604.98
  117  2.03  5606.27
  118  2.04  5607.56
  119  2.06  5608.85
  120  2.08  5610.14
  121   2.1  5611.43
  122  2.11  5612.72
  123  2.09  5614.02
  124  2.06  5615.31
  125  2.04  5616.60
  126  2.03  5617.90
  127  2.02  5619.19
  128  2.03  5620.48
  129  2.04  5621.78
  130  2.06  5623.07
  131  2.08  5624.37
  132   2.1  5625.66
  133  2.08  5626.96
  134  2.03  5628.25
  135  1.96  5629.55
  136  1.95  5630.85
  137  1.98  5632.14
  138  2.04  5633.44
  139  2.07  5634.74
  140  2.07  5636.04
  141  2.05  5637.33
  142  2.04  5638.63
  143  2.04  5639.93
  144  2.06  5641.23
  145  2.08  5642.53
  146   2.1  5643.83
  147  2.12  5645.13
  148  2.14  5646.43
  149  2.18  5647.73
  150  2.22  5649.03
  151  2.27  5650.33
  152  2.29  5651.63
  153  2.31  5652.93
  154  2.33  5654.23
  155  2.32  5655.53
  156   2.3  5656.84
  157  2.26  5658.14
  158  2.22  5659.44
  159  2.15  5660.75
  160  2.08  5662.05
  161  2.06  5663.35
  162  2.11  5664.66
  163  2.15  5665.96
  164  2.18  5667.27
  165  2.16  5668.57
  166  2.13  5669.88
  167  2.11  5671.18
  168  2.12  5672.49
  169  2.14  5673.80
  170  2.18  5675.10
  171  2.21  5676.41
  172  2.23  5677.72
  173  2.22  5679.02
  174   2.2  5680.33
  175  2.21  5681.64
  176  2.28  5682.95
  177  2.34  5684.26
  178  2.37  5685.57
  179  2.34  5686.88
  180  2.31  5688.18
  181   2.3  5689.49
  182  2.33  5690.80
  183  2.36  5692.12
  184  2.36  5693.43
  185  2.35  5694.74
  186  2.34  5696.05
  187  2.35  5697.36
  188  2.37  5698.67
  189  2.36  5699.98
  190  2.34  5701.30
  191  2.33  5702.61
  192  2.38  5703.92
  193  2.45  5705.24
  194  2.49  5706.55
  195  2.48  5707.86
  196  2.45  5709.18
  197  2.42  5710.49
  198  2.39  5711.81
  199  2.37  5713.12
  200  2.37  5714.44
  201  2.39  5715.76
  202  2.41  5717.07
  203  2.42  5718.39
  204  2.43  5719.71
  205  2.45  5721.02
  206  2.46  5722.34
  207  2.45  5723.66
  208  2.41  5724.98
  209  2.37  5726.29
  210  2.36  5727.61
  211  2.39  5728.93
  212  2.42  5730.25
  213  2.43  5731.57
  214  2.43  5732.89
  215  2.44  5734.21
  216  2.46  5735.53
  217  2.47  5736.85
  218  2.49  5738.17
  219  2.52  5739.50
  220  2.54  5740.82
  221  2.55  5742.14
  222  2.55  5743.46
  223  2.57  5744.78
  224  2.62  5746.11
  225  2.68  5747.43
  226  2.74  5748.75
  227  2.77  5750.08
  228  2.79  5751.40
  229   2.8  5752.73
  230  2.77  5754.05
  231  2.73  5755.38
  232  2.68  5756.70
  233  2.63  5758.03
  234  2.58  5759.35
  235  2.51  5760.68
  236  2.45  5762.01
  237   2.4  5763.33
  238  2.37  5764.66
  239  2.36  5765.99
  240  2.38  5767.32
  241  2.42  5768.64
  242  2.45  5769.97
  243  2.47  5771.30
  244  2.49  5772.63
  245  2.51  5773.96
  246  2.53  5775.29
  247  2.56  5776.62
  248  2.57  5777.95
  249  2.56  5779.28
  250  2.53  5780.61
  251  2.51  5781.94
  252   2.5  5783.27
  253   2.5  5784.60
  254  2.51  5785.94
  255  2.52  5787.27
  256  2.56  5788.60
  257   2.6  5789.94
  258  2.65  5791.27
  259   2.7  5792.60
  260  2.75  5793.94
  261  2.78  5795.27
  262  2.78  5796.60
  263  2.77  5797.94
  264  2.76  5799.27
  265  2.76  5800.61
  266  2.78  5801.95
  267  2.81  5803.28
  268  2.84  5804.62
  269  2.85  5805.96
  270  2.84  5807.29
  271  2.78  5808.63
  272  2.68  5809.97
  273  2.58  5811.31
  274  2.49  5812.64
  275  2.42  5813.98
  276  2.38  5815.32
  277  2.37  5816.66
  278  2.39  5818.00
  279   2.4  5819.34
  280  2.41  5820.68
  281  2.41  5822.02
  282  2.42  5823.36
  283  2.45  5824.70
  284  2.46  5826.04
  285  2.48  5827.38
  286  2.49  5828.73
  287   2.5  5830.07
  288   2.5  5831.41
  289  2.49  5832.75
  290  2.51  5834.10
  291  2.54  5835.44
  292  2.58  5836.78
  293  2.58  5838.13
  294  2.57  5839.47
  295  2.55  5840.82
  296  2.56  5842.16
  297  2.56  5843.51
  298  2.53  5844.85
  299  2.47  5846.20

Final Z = 2.08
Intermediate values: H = 1.9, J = 2.25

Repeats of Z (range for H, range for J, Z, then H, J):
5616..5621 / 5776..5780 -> 2.30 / 2.0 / 2.56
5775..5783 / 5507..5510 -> 2.24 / 2.5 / 1.94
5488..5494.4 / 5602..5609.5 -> 2.10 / 2.2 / 2.01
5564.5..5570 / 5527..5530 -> 2.16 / 2.2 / 2.14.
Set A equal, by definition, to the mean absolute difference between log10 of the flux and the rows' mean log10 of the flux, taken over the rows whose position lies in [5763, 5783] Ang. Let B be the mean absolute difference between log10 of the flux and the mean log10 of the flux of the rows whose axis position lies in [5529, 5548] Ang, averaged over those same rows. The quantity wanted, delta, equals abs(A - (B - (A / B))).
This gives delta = 3.1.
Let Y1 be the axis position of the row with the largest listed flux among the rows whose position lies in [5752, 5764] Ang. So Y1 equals 5752.73 Ang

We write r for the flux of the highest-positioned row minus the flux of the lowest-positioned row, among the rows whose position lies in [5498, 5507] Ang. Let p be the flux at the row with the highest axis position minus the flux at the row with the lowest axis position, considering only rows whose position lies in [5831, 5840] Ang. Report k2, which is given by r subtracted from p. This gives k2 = 0.12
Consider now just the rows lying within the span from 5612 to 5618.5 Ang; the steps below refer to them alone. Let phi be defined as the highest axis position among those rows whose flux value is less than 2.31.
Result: 5617.90 Ang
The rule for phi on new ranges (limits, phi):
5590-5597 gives 5595.95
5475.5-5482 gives 5481.18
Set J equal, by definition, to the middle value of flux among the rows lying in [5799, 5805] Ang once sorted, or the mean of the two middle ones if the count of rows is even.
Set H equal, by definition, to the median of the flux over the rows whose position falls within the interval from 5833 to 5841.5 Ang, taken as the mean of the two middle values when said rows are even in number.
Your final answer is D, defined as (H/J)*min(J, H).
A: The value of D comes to 2.36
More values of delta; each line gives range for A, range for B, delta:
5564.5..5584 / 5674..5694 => 0.9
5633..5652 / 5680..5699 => 1.8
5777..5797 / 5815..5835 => 1.9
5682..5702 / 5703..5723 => 0.6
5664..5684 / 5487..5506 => 0.3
